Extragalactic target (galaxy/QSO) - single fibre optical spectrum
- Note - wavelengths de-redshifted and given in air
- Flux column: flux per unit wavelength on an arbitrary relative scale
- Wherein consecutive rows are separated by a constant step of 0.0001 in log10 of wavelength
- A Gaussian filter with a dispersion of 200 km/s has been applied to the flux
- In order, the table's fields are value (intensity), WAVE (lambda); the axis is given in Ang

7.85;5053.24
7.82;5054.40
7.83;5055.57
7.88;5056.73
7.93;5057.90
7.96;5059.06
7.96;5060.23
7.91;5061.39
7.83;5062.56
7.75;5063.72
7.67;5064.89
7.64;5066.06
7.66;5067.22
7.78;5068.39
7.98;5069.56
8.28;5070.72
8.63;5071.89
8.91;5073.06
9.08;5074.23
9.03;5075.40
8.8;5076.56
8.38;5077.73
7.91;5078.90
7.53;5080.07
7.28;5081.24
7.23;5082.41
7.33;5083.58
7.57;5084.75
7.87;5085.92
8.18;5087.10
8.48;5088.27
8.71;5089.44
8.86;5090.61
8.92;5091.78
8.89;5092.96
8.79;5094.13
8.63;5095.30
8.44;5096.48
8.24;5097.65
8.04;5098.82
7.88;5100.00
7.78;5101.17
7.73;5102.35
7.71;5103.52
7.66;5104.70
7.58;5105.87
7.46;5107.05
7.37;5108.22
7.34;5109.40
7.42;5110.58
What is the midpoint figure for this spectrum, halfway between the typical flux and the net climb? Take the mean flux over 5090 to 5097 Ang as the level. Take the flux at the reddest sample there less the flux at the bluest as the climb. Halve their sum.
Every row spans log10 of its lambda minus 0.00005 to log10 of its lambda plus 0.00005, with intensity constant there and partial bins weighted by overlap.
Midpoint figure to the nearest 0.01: 4.17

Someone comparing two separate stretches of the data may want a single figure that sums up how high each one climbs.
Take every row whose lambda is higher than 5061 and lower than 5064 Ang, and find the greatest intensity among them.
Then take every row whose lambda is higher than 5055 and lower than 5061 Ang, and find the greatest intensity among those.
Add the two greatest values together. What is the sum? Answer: 15.9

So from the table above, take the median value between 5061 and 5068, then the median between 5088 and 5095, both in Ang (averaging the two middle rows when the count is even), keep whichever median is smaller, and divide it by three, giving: 2.57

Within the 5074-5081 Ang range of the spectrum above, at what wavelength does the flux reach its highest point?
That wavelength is 5074.23 Ang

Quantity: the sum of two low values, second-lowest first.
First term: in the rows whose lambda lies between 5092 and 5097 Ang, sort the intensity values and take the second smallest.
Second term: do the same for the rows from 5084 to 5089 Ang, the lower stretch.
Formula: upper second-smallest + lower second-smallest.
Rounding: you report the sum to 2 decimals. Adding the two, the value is 16.50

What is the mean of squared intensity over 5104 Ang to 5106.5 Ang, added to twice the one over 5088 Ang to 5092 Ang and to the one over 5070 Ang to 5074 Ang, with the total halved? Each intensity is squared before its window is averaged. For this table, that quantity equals 143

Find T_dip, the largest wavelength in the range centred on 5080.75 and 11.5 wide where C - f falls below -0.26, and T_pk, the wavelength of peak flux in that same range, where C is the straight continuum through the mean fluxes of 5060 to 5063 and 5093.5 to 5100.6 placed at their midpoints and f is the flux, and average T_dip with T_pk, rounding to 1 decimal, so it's 5076.6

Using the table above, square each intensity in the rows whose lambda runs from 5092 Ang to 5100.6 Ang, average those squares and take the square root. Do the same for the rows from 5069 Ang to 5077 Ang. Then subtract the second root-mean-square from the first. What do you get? -0.3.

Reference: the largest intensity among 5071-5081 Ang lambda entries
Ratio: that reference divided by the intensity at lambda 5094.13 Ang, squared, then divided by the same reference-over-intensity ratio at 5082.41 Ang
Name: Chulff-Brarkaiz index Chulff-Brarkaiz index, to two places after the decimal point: 0.85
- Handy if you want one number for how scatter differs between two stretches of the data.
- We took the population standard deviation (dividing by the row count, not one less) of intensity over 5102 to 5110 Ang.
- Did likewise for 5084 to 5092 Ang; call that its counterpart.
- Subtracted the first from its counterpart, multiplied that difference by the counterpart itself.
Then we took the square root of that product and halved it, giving 0.20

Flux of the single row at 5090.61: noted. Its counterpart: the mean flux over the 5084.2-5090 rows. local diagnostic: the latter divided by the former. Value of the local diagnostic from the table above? 0.92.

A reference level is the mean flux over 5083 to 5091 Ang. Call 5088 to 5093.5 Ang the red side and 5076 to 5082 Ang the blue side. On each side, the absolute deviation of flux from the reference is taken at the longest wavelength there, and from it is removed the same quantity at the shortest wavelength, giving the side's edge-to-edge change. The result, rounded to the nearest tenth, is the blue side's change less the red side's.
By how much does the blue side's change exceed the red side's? -0.2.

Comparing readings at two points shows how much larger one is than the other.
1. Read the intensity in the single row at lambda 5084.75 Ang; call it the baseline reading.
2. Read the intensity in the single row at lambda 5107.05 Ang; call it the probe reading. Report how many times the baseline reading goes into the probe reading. 0.99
